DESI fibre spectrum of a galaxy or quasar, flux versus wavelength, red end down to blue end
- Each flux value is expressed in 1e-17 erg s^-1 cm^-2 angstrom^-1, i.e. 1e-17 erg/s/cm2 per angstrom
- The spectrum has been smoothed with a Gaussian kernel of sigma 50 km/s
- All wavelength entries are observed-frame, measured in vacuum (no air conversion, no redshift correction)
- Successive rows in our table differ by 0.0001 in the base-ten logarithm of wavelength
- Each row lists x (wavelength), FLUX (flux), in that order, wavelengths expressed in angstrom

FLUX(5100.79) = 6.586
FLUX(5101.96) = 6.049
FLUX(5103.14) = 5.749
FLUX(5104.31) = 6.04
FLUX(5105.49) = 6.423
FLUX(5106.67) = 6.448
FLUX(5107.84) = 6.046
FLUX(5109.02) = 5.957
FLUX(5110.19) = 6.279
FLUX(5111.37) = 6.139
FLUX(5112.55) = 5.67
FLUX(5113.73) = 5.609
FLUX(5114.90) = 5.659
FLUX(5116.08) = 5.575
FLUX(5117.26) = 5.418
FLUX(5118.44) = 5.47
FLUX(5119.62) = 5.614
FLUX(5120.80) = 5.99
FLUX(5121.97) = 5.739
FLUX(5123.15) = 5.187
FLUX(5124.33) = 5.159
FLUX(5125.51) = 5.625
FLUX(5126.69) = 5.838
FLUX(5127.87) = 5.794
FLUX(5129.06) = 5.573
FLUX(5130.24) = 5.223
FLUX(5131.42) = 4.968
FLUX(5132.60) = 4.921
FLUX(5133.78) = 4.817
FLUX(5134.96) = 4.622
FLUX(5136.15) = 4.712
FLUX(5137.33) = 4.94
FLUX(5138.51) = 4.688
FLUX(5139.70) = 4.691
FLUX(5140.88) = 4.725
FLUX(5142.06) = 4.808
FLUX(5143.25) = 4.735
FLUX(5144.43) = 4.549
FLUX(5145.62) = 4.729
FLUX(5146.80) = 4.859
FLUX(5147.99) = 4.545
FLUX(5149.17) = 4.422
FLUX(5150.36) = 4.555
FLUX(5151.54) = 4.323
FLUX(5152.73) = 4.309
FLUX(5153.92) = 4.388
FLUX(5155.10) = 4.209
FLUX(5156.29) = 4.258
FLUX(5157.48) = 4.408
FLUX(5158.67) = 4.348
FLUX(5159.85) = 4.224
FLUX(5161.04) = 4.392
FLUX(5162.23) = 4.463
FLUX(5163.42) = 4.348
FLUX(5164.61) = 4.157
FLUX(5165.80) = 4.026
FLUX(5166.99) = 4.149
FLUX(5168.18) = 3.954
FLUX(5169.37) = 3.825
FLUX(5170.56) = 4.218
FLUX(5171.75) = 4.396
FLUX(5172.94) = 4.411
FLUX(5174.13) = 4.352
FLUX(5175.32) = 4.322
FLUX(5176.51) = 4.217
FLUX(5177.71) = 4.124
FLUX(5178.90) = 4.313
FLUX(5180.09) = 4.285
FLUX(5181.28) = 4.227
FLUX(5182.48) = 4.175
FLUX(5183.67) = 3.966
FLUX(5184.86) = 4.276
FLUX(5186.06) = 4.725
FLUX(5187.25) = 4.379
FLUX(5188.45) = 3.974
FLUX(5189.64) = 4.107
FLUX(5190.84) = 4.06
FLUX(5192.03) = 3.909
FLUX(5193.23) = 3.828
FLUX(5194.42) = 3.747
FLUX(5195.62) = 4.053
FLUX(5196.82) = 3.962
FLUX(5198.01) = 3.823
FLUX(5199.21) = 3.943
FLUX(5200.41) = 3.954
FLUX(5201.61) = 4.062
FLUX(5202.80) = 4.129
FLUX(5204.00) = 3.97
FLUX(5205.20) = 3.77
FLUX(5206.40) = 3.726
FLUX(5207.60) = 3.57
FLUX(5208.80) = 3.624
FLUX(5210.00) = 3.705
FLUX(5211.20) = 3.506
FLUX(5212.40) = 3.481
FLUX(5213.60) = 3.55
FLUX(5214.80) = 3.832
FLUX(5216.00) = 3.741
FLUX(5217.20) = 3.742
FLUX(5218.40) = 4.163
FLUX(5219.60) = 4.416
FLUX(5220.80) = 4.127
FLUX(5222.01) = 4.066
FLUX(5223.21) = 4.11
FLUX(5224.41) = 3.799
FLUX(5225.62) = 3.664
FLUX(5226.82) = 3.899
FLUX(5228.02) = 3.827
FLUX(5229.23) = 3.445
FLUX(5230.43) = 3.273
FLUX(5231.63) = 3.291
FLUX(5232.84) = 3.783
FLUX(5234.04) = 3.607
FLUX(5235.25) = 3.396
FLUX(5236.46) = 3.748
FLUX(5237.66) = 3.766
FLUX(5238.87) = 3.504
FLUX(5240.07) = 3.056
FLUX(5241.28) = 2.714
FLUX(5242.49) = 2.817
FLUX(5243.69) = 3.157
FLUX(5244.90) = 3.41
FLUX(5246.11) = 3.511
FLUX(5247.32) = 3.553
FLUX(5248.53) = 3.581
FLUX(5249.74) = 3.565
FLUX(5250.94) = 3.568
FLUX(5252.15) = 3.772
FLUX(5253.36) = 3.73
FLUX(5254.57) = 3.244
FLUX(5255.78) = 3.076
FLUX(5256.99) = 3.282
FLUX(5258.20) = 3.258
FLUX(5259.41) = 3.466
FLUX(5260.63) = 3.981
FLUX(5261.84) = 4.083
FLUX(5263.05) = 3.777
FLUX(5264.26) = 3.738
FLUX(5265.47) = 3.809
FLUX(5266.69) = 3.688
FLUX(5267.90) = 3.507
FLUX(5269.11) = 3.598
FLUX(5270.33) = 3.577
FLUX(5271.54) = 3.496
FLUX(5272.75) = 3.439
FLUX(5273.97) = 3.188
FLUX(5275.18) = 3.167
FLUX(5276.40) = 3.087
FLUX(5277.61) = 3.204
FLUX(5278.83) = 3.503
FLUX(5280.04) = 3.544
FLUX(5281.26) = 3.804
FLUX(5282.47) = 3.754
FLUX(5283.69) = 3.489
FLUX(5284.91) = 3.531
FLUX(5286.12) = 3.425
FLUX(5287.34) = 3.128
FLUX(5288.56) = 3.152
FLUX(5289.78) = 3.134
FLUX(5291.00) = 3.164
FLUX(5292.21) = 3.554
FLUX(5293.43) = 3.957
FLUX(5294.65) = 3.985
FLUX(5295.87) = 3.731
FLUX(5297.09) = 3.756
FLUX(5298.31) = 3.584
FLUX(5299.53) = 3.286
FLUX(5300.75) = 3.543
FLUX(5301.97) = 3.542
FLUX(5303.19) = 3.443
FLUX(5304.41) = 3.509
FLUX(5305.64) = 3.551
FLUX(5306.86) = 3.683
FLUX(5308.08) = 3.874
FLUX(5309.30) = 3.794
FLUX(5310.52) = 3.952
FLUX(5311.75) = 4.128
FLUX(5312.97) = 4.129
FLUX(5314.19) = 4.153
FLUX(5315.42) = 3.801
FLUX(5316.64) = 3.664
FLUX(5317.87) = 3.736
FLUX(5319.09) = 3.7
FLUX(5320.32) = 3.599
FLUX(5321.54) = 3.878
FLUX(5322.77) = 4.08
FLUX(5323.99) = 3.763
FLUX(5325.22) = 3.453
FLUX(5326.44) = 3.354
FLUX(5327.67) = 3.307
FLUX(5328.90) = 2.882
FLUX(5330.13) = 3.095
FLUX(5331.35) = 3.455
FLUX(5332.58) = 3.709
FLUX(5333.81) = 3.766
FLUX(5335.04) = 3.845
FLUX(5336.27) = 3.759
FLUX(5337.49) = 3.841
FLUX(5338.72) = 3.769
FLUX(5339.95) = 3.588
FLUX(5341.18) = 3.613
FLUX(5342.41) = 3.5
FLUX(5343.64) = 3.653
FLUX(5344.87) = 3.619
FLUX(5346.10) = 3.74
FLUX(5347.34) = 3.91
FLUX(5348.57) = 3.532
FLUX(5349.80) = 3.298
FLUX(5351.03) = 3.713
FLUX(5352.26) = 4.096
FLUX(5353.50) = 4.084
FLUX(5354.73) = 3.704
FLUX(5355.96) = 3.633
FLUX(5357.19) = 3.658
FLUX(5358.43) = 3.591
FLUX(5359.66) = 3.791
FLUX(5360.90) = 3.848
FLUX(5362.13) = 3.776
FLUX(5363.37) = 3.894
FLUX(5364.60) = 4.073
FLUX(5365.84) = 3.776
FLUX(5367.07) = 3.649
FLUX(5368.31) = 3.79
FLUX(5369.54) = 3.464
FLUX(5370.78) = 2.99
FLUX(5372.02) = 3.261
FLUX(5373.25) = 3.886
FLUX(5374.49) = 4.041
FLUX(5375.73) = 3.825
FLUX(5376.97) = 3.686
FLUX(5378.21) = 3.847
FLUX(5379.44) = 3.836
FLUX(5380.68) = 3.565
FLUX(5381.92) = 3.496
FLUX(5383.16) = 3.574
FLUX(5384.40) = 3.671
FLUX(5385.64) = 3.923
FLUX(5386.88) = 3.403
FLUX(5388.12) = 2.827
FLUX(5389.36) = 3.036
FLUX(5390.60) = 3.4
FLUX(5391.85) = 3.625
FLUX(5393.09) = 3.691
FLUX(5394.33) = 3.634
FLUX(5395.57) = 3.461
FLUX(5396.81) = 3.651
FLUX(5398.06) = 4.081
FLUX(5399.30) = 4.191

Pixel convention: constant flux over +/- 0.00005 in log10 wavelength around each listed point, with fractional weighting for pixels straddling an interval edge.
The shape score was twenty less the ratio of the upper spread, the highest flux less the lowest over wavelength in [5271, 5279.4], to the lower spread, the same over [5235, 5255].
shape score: 19.6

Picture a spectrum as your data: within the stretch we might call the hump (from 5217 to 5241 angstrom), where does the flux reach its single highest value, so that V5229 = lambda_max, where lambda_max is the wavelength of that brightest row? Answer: 5219.60 angstrom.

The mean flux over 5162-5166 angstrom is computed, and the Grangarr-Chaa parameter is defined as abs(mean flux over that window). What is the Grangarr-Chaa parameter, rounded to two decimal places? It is 4.25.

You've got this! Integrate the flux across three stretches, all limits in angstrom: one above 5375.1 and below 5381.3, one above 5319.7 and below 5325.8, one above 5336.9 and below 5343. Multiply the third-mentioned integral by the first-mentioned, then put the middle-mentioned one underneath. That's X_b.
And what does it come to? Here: 22.7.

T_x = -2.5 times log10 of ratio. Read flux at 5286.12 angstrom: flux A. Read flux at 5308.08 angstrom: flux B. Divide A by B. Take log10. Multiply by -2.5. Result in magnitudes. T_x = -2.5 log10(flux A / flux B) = 0.13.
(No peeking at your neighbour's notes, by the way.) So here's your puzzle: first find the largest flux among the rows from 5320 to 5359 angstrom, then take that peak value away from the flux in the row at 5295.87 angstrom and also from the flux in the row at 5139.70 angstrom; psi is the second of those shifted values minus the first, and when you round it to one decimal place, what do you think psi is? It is 1.0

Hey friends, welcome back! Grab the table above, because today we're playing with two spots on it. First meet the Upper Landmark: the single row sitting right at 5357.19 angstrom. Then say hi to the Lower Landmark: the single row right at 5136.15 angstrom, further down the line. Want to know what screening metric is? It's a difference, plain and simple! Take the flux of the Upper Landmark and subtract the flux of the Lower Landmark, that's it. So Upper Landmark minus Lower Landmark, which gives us -1.05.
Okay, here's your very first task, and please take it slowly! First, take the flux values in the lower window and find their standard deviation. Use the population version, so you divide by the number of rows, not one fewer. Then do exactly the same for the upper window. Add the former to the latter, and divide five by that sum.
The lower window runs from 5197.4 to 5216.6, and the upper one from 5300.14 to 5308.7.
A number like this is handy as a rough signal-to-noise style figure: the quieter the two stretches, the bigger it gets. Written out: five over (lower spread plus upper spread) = 15.4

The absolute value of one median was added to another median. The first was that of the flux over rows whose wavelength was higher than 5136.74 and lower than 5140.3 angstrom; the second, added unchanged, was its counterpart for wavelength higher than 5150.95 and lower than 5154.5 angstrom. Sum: 9.01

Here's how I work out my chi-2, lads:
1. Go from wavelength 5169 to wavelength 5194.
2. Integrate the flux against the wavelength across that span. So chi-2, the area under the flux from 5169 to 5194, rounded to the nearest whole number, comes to 105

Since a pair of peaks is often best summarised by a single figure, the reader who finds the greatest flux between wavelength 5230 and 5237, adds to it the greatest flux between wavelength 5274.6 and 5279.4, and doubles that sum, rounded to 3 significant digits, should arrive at 14.6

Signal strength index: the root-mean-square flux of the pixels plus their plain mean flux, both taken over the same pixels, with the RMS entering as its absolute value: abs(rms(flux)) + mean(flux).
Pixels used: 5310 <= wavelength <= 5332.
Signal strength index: 7.4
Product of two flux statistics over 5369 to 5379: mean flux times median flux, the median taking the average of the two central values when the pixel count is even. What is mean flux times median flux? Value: 13.6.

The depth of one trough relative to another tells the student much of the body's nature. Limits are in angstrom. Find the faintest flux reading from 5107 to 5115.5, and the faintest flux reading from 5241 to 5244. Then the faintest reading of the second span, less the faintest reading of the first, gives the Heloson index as -2.9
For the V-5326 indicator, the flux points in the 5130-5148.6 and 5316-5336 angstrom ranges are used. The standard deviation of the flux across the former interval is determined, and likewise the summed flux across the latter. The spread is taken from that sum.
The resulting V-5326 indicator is 57.1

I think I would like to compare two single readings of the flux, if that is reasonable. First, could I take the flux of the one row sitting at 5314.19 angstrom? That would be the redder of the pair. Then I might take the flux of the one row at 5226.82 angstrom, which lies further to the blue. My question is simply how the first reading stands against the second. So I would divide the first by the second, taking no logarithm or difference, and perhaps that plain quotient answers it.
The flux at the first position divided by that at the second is 1.07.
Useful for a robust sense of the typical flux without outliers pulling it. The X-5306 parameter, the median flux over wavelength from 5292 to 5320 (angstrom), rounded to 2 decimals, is 3.73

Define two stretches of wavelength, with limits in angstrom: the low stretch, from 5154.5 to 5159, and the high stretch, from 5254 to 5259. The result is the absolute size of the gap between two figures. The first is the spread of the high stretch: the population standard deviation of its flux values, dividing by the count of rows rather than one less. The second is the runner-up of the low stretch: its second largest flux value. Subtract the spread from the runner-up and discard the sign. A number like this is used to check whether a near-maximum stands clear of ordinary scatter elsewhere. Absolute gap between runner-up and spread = 4.27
